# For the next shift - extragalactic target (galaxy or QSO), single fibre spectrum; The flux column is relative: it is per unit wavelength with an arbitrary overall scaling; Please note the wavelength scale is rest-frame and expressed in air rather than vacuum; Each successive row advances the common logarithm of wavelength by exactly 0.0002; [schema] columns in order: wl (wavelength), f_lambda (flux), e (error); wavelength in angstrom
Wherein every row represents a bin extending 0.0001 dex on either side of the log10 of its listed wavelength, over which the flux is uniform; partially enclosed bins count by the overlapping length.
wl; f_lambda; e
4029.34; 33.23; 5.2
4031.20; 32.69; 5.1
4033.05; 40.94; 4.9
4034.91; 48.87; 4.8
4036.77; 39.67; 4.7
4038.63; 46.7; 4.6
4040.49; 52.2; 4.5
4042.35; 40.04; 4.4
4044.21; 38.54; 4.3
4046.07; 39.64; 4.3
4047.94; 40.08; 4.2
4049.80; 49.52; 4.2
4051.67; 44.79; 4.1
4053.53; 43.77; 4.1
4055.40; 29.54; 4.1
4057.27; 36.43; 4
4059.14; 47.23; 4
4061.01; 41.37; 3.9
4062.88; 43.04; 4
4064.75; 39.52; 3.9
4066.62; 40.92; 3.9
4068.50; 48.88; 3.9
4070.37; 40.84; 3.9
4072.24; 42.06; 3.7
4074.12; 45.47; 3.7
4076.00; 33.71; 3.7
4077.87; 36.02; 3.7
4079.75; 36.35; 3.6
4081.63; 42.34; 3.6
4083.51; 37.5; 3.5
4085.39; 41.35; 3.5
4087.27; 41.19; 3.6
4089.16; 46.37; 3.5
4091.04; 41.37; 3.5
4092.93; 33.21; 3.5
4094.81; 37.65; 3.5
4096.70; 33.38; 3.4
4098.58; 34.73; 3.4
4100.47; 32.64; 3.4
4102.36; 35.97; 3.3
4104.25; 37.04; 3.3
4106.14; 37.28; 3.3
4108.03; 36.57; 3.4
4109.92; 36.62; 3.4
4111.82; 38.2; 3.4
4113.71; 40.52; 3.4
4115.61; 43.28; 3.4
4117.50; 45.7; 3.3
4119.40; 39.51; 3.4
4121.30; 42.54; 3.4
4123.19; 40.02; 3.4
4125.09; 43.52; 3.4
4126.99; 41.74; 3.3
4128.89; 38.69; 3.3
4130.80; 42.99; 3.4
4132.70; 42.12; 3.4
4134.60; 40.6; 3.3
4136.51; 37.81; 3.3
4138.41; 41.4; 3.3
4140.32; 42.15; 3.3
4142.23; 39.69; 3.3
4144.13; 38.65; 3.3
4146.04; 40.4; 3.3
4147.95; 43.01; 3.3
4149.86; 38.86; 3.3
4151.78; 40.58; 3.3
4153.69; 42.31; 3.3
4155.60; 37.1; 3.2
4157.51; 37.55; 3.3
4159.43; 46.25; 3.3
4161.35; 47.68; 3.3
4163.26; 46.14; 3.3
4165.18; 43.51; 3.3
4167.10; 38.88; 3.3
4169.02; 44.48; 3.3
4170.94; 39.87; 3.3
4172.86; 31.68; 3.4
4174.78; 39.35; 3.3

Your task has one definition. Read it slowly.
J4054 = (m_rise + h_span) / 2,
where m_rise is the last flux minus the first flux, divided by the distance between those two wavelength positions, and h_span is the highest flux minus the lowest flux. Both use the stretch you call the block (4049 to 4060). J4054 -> 9.9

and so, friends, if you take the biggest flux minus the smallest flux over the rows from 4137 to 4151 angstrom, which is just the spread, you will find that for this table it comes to 4.4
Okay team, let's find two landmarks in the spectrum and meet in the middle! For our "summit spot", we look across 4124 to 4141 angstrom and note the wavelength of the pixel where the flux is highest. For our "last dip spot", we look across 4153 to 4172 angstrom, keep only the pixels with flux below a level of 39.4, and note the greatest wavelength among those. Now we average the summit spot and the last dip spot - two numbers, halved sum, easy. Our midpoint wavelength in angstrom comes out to 4146.1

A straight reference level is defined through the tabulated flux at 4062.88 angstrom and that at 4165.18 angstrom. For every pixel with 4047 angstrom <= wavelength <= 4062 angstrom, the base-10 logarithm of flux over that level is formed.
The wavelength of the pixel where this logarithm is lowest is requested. 4055.40 angstrom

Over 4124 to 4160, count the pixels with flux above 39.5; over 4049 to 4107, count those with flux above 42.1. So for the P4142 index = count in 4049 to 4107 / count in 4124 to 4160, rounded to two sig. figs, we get 0.69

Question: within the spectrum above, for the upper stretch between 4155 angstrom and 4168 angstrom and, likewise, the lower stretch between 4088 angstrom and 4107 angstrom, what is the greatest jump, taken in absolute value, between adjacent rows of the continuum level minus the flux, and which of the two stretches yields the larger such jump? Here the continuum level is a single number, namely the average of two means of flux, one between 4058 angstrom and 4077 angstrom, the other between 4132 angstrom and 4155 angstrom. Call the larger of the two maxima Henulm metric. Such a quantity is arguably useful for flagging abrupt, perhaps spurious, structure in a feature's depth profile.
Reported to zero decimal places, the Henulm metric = 9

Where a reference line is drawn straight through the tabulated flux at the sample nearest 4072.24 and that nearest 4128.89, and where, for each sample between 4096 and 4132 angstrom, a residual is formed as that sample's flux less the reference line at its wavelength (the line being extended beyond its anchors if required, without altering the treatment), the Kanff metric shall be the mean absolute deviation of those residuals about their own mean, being 3.5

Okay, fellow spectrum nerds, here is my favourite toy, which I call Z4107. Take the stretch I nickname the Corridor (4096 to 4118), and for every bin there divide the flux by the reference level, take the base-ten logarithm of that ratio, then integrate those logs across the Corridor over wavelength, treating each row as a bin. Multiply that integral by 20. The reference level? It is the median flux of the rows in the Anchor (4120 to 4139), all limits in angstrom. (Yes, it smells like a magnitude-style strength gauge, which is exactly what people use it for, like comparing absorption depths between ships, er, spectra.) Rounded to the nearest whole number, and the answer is -20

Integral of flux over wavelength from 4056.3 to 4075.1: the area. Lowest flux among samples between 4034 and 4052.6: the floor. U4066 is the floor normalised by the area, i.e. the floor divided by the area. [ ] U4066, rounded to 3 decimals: 0.048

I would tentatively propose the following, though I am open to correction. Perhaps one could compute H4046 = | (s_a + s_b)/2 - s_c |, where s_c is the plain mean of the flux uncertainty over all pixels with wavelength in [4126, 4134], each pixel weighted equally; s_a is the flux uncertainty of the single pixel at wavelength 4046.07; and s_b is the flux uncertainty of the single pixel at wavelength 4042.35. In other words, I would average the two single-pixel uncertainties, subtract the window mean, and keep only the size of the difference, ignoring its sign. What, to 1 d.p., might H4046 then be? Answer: 1.0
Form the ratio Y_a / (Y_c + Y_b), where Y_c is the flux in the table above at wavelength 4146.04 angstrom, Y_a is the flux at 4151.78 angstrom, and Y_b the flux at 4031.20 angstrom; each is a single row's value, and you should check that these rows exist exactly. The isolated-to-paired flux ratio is 0.56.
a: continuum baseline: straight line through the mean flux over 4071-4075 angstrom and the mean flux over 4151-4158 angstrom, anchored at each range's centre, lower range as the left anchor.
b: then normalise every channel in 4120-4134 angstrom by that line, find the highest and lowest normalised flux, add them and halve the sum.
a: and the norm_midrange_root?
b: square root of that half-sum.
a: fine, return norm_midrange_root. 1.003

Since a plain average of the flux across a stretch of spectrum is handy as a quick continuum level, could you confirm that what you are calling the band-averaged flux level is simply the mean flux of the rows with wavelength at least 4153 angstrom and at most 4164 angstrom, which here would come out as 42.8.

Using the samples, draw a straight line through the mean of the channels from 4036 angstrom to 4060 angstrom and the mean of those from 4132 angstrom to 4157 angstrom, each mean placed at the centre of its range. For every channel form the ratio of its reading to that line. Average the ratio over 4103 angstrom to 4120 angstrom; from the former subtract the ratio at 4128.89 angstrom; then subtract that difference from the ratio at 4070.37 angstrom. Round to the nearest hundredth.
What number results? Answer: 0.97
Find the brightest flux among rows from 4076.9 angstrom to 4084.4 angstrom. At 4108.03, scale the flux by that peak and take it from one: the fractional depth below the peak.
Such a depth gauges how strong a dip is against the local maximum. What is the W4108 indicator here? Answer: 0.14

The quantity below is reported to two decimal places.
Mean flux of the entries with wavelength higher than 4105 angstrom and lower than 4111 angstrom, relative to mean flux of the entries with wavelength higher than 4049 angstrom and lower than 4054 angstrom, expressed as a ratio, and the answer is 0.80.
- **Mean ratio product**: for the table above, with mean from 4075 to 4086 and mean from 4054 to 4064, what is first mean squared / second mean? 36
